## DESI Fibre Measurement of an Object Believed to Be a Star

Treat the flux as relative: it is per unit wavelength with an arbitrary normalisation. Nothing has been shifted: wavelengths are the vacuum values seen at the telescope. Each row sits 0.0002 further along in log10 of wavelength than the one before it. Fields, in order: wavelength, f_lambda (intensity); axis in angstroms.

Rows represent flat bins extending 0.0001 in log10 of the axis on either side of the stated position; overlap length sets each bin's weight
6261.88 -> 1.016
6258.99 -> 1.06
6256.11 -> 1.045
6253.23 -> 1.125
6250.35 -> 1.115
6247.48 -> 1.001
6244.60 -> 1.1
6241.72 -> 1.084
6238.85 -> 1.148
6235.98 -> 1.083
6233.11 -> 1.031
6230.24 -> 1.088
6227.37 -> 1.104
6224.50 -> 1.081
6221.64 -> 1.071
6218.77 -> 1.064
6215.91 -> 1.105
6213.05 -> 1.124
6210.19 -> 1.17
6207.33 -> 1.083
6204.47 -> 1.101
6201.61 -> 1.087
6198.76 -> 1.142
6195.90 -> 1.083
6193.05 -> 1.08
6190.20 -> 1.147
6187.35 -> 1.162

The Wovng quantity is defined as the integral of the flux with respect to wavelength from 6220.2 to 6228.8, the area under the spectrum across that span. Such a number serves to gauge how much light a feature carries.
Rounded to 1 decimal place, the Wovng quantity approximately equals 9.3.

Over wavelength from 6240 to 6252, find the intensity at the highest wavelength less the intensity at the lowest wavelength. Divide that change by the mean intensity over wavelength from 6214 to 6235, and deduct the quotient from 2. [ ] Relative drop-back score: 1.97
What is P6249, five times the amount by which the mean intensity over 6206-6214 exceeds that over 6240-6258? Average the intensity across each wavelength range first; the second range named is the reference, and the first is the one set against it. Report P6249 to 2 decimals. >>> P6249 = 0.24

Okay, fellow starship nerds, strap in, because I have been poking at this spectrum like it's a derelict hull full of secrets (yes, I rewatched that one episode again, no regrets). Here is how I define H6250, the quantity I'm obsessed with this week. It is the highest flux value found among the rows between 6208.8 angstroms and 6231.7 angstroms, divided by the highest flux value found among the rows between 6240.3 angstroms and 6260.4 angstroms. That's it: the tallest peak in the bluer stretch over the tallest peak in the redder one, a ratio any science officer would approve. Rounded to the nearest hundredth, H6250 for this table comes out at 1.04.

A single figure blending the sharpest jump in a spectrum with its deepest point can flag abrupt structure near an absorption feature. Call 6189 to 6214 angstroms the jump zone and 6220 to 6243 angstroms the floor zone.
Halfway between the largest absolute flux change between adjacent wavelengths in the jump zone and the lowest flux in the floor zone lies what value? 0.559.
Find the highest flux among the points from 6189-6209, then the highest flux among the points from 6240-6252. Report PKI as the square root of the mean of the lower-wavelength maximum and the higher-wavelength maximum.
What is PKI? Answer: 1.06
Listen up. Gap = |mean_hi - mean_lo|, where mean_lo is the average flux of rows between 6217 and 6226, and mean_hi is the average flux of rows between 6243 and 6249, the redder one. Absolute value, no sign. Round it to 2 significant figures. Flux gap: 0.021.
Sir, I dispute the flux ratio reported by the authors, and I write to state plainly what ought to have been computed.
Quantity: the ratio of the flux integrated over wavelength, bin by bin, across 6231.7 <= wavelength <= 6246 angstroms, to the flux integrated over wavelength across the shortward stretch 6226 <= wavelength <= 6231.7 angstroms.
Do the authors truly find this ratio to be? 2.5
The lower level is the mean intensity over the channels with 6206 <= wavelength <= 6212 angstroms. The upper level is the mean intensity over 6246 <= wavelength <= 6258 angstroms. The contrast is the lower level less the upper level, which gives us 0.055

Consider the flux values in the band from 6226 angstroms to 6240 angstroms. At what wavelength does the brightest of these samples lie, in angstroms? 6238.85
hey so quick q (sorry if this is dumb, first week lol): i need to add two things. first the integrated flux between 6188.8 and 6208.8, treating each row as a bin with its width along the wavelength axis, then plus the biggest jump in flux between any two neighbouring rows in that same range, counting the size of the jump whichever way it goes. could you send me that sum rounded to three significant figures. 22.1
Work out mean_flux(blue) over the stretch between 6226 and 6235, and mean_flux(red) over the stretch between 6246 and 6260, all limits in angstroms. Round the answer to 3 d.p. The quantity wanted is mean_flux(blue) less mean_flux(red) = 0.005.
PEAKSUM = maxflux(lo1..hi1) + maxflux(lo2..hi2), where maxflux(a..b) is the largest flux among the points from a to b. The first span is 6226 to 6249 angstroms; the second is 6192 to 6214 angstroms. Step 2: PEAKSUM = 2.32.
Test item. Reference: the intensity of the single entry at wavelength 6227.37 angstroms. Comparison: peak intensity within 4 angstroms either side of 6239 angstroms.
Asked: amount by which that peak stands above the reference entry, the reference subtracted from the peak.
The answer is 0.044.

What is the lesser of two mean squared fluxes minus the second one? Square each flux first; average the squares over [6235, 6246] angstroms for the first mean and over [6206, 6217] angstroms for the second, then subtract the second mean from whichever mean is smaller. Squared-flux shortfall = -0.038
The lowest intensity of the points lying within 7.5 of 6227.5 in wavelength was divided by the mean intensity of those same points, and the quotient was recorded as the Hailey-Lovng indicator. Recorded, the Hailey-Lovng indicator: 0.959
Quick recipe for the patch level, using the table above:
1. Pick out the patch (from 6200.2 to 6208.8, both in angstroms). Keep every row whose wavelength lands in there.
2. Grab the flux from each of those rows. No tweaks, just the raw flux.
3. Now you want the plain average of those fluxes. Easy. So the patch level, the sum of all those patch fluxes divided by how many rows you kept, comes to 1.09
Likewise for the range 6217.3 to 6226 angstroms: 1.07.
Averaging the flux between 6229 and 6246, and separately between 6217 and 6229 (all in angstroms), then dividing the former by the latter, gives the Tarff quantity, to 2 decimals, 1.01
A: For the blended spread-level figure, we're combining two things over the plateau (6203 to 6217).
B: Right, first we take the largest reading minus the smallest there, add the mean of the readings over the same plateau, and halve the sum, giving 0.602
